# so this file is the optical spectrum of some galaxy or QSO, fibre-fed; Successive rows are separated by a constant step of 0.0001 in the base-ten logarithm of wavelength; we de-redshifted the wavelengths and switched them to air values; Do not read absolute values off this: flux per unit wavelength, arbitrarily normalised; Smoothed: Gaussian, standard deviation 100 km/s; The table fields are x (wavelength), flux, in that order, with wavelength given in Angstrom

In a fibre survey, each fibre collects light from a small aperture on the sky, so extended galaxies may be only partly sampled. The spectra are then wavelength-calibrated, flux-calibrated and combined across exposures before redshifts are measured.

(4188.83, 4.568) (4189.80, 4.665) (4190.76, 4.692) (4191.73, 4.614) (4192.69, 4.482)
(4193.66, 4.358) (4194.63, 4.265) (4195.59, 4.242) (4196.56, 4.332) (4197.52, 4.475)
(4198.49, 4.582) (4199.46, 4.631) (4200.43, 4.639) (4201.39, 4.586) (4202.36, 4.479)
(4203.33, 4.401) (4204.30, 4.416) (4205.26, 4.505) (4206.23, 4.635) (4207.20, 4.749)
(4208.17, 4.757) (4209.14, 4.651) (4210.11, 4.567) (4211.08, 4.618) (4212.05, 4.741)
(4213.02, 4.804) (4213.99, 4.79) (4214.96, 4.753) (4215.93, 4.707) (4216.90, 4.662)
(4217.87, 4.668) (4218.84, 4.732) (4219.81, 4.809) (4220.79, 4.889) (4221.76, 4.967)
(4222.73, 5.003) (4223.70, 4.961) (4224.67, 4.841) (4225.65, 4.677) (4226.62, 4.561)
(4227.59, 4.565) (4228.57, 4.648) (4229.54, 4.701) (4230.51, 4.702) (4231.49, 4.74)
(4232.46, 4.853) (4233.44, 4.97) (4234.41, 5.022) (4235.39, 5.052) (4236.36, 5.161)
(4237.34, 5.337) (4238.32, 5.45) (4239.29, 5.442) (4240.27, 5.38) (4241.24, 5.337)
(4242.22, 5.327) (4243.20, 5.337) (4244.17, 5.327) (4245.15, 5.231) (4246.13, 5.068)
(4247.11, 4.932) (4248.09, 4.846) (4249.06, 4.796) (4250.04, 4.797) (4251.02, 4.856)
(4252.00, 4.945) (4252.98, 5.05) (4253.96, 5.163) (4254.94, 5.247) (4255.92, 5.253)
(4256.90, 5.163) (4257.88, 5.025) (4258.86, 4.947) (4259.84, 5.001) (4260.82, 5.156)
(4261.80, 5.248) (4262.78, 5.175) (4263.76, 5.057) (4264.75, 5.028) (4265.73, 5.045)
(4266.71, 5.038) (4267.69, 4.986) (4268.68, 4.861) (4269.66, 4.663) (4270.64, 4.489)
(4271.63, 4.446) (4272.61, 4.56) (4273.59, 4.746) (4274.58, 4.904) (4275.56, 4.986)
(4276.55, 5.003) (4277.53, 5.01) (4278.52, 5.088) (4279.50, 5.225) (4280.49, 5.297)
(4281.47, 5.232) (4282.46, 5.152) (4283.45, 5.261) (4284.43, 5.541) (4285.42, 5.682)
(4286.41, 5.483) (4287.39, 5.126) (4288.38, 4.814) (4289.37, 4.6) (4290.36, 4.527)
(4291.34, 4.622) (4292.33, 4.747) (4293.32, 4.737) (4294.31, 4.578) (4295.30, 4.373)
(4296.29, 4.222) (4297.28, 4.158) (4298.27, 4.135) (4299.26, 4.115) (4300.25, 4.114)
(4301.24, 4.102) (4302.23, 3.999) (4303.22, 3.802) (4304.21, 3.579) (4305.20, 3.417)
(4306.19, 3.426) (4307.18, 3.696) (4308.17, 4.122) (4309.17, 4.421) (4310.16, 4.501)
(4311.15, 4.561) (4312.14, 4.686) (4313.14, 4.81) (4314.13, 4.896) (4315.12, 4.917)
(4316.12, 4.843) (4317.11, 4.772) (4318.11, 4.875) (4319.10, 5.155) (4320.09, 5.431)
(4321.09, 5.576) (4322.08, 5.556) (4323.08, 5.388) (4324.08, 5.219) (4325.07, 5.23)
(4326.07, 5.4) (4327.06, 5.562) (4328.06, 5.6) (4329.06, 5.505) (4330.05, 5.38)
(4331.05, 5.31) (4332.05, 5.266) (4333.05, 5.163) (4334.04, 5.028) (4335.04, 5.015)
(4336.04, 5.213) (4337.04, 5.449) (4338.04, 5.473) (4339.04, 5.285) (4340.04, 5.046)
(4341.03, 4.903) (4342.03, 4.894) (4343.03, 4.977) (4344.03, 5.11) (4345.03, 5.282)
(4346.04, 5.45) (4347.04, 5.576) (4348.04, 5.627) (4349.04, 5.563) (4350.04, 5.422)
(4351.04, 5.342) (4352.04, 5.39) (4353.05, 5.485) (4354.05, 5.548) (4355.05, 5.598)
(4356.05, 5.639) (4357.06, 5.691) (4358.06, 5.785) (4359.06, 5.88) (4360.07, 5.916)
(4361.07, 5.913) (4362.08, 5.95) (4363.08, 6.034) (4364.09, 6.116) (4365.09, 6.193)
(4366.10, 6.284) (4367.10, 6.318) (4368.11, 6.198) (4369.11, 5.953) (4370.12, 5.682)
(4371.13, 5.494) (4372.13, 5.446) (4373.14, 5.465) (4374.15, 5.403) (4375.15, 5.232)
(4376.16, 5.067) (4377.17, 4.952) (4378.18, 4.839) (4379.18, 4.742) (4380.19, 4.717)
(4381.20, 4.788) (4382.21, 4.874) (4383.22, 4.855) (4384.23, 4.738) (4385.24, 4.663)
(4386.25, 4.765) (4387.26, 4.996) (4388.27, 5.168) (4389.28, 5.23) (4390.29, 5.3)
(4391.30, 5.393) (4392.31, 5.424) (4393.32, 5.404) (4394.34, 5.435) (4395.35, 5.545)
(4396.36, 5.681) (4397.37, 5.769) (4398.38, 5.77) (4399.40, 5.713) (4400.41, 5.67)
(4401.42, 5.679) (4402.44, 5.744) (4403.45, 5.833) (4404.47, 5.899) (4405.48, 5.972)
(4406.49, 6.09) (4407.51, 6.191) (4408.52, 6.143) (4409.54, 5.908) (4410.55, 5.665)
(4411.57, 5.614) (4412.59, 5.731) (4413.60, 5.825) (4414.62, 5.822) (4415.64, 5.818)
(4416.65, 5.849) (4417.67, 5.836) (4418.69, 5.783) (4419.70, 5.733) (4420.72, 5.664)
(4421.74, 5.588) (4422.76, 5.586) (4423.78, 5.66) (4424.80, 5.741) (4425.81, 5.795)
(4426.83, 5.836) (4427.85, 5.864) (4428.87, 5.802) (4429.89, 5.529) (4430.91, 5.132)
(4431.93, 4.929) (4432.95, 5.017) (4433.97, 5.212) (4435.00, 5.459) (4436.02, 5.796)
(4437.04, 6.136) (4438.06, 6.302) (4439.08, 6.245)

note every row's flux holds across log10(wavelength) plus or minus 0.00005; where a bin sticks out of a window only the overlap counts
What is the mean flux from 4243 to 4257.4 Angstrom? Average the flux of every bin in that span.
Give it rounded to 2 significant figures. 5.1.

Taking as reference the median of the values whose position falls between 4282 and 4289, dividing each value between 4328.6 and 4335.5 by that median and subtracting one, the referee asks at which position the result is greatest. 4329.06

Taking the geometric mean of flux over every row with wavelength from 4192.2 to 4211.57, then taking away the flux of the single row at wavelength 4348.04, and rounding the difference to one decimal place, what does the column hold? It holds -1.1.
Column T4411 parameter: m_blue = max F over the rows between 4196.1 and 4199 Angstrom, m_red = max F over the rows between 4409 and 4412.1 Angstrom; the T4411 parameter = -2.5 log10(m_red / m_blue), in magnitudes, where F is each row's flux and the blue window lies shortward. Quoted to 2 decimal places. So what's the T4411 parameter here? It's -0.28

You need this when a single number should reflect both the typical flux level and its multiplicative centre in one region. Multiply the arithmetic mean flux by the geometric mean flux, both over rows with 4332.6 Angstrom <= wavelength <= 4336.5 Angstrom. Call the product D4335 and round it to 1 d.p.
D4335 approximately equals 26.1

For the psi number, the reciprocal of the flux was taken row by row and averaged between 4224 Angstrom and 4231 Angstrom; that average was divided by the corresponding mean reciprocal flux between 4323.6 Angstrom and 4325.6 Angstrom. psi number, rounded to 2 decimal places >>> 1.12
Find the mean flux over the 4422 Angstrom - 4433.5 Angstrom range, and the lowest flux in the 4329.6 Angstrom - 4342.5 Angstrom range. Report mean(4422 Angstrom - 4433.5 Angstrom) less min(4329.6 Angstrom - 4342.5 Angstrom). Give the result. 0.64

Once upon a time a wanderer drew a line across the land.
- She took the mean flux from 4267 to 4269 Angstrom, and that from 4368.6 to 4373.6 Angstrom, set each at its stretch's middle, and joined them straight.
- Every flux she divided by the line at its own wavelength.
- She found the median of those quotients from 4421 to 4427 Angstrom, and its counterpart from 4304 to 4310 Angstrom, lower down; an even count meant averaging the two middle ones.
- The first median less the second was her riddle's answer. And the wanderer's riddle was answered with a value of 0.25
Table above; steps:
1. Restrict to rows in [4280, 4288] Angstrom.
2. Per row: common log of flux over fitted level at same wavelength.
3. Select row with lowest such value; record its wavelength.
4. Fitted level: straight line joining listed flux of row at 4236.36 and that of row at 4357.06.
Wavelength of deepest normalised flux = 4287.39 Angstrom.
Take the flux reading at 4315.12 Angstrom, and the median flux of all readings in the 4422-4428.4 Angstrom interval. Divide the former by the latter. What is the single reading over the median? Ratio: 0.85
